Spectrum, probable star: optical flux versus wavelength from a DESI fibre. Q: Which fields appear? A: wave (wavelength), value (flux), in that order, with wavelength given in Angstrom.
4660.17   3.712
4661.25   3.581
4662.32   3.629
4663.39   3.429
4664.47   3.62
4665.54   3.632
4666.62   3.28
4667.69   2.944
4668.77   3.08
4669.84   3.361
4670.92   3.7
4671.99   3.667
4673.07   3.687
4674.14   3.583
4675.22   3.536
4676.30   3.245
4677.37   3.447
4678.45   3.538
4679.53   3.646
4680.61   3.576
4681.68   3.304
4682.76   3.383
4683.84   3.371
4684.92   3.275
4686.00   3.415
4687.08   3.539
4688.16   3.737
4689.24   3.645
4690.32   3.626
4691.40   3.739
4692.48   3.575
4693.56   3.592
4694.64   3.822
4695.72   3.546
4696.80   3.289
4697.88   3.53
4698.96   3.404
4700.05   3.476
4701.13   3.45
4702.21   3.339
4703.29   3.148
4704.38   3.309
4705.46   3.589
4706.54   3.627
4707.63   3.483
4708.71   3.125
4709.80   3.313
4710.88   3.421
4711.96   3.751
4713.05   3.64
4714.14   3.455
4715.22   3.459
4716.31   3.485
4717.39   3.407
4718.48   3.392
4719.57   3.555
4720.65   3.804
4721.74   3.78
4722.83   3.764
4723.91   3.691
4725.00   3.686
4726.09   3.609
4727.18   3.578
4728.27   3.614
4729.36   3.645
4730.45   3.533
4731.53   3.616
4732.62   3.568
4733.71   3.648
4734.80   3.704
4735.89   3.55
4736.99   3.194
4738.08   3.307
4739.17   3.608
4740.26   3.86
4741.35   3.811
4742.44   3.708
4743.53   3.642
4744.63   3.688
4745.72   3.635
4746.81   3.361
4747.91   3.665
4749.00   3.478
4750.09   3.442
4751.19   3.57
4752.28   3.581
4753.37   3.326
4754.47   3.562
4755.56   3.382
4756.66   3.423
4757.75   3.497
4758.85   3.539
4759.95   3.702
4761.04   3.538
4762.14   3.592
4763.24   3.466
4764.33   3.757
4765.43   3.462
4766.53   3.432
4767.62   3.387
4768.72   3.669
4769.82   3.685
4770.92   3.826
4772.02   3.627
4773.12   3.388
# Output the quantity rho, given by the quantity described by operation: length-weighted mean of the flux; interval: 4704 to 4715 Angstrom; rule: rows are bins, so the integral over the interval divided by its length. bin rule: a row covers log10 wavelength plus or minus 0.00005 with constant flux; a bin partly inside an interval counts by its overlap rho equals 3.47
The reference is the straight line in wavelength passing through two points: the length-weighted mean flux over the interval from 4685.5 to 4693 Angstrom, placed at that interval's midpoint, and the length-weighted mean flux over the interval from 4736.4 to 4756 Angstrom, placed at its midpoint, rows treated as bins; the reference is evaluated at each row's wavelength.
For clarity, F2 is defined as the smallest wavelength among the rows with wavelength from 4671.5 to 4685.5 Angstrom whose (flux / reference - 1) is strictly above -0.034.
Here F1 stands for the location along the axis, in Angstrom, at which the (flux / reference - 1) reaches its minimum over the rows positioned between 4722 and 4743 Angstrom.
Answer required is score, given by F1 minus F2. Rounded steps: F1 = 4736.99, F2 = 4671.99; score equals 65.0 Angstrom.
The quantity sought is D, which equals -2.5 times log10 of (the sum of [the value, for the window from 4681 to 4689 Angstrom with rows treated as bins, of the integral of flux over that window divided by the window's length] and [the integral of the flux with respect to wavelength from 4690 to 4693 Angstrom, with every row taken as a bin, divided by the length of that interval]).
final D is -2.127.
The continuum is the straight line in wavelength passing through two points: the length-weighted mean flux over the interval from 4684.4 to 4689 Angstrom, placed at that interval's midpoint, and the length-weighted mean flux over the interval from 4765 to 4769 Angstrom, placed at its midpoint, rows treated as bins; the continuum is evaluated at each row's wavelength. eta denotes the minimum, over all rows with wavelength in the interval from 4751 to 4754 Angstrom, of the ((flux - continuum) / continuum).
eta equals -0.04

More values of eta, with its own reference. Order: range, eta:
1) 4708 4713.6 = -0.11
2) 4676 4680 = -0.07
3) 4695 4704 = -0.10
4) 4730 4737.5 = -0.08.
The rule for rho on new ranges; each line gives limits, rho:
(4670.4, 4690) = 3.52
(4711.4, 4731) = 3.60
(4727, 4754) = 3.57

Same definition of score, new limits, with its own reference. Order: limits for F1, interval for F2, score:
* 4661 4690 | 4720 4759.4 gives -53.0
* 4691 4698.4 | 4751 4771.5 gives -54.4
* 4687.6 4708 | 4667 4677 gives 32.4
